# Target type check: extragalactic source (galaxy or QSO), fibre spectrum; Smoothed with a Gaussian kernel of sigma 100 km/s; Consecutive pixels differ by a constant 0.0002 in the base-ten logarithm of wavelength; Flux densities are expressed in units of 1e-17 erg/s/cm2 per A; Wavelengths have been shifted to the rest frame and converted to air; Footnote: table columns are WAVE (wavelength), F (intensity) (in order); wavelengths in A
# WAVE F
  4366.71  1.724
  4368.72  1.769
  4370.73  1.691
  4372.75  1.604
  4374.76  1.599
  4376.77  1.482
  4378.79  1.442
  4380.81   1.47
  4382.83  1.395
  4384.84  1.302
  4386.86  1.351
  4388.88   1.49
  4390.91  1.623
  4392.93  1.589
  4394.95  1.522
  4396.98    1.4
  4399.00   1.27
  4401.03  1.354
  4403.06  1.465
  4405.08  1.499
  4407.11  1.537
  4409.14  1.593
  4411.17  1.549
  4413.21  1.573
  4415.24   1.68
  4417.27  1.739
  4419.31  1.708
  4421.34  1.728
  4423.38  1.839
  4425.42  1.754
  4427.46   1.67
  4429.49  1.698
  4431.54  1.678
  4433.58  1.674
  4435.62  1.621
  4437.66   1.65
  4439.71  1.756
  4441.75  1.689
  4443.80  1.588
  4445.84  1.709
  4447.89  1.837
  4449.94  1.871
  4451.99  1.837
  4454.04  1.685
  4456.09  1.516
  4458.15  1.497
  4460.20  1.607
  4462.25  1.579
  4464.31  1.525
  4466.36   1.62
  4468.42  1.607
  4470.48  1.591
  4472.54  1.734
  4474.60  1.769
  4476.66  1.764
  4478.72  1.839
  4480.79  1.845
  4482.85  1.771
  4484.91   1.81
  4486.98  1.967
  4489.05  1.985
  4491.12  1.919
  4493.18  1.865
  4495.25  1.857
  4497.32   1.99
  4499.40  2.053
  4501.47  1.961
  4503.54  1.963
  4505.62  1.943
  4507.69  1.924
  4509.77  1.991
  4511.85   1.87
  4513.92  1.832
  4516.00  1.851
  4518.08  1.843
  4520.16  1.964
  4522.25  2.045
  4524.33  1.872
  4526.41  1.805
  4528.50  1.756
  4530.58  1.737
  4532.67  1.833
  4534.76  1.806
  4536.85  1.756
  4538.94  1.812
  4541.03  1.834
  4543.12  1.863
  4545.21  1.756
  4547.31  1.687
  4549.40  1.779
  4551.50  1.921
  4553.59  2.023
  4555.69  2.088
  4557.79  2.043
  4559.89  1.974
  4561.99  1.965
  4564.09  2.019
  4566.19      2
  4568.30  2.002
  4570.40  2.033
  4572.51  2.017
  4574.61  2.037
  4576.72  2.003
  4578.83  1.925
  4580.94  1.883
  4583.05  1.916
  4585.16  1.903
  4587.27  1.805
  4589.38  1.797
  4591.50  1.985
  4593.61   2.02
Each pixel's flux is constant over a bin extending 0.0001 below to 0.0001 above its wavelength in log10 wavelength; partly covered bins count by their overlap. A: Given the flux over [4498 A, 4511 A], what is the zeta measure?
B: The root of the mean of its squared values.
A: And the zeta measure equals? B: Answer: 2.0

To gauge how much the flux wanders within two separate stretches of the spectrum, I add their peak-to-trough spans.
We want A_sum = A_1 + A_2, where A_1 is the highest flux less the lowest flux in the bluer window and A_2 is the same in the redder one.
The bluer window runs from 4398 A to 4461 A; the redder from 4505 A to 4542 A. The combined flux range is 0.91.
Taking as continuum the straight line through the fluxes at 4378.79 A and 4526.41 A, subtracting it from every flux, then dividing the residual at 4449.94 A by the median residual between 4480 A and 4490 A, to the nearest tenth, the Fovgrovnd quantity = 1.7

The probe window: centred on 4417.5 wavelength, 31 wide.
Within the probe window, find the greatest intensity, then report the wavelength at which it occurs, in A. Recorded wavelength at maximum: 4423.38 A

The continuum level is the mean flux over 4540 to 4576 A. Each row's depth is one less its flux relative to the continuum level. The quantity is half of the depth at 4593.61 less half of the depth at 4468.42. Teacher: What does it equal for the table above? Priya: -0.11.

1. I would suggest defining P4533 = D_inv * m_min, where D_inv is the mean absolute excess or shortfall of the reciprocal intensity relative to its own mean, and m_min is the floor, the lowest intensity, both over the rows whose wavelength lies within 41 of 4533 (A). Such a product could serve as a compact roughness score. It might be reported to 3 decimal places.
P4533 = 0.043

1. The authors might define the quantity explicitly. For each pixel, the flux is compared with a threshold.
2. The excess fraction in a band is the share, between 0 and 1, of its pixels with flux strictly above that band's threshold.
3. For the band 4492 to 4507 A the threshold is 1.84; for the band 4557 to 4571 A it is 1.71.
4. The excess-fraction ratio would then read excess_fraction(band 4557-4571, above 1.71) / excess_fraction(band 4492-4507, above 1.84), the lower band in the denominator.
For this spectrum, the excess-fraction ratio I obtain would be 1.00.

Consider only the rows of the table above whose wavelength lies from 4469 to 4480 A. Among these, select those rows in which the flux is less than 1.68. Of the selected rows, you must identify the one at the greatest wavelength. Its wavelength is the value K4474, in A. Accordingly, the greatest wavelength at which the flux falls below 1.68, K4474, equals 4470.48 A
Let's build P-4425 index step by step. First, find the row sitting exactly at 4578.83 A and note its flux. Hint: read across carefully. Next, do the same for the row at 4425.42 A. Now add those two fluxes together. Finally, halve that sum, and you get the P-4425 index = 1.84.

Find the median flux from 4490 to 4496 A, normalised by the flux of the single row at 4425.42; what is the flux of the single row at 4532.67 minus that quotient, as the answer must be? 0.77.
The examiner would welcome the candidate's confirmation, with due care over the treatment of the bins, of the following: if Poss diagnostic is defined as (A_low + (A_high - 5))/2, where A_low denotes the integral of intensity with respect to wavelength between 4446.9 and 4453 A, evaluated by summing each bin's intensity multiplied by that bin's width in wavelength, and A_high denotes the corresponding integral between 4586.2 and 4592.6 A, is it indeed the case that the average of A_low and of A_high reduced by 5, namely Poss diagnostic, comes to 9.1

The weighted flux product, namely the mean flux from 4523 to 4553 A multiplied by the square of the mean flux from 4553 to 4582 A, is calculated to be 7.2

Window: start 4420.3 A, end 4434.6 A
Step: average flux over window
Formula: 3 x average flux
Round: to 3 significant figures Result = 5.16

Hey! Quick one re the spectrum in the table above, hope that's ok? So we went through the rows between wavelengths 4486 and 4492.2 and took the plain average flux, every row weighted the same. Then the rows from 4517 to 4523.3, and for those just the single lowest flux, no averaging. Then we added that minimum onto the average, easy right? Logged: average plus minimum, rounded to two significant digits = 3.8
